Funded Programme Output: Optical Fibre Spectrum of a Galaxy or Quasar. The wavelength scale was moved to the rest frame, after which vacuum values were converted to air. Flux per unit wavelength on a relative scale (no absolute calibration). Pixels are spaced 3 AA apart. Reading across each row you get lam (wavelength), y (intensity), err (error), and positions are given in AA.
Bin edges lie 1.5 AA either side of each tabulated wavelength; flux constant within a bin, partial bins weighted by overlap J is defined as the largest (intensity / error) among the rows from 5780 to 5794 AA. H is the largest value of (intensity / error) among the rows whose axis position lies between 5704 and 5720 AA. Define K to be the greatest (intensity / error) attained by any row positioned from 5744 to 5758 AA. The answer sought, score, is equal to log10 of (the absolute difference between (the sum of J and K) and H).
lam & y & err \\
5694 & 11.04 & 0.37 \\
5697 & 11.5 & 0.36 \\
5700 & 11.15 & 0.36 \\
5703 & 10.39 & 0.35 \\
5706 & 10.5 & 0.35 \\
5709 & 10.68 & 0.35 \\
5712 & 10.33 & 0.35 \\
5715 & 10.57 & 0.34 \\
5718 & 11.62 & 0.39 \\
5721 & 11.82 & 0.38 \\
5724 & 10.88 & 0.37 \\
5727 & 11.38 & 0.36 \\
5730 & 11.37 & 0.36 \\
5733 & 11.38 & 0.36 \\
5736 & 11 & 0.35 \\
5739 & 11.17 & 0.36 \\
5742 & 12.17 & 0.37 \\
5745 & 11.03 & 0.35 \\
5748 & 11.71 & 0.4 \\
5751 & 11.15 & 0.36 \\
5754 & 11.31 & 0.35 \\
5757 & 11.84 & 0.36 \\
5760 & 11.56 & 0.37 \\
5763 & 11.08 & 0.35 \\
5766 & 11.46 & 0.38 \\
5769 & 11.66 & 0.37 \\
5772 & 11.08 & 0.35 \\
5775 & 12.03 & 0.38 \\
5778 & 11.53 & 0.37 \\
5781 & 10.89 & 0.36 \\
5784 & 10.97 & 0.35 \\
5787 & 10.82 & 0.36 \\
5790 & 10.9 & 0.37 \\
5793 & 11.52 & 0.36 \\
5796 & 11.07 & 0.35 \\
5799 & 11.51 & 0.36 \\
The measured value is 1.53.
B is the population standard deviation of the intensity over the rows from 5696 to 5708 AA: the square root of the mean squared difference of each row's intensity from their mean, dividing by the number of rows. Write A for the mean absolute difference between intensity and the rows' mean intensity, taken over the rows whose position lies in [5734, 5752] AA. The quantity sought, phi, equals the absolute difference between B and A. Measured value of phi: 0.08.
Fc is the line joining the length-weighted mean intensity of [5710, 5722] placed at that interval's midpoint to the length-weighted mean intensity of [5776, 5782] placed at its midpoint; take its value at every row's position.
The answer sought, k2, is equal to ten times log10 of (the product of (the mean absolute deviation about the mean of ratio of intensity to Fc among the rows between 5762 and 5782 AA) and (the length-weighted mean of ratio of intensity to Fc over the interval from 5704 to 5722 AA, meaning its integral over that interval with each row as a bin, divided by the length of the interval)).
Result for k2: -15.5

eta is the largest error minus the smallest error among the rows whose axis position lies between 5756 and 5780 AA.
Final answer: 0.030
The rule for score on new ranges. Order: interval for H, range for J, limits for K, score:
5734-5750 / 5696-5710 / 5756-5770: 1.50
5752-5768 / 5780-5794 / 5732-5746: 1.51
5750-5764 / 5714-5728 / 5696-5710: 1.49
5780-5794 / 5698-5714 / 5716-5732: 1.49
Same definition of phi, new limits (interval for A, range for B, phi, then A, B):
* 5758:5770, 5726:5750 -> 0.18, 0.18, 0.36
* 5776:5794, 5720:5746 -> 0.11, 0.28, 0.39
